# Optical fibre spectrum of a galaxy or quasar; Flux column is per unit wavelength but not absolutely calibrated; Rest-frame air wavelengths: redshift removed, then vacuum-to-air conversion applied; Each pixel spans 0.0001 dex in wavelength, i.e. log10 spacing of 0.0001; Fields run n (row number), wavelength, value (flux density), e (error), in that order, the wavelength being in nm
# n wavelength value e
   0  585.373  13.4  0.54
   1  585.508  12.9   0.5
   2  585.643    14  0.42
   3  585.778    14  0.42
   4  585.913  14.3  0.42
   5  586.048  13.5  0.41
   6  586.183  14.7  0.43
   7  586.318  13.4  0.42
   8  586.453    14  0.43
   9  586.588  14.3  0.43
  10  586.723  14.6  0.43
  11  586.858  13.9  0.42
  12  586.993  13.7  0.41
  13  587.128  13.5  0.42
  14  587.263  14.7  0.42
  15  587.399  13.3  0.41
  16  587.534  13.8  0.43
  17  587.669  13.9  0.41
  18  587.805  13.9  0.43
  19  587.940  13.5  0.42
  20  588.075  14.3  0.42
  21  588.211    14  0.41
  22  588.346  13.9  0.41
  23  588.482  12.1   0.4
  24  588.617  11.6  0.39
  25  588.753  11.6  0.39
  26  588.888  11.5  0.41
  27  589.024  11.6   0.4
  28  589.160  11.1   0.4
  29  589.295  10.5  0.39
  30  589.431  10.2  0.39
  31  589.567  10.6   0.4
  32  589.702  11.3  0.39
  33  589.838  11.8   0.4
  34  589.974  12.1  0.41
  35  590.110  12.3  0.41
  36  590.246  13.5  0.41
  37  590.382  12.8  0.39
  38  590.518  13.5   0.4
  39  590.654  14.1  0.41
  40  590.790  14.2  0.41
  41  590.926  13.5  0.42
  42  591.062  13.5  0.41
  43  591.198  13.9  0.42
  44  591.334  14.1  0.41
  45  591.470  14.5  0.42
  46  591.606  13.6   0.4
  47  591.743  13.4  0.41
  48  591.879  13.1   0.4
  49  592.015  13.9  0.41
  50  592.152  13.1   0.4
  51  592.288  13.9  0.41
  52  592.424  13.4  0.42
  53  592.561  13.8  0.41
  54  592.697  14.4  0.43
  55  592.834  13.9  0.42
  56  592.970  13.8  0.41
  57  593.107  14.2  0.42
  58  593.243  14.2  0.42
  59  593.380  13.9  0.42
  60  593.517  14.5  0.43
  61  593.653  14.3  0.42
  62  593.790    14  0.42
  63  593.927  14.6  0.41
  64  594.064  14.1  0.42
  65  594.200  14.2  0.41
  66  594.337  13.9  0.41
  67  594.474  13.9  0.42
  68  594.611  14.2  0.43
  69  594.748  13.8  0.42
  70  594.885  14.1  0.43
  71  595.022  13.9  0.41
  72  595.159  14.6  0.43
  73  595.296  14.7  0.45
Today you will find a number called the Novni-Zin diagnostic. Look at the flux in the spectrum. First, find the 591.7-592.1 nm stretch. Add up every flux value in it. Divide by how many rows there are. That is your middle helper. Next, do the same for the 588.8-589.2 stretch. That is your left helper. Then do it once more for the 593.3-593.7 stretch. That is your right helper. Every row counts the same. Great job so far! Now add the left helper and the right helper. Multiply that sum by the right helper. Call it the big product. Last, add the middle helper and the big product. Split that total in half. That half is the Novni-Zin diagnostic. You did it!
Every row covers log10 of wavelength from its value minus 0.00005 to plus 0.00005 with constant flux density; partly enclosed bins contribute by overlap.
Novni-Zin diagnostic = 189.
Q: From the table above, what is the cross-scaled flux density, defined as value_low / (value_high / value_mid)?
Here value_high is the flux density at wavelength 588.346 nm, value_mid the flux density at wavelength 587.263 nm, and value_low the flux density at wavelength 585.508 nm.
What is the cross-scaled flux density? 13.6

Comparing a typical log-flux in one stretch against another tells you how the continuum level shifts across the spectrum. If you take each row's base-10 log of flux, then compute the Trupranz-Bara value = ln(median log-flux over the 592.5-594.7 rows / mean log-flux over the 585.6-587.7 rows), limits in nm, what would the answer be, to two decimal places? 0.00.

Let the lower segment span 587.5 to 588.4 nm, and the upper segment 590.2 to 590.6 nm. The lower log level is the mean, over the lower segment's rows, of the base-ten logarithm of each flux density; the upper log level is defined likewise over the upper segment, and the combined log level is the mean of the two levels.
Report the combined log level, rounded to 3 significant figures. 1.13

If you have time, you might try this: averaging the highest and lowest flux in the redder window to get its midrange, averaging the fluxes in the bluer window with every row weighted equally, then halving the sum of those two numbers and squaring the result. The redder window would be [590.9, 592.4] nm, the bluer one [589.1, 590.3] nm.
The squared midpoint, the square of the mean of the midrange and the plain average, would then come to 160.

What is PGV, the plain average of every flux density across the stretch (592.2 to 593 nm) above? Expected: 13.9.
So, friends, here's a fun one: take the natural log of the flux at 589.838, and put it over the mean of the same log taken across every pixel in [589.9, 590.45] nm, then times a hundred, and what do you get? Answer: 97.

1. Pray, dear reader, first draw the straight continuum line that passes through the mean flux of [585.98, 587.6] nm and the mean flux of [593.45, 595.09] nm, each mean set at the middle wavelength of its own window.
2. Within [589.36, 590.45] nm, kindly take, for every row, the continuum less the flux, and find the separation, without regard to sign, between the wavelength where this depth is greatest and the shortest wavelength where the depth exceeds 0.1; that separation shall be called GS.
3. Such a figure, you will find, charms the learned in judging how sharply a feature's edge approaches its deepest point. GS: 0.00 nm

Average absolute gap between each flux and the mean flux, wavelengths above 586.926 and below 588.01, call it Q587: 0.29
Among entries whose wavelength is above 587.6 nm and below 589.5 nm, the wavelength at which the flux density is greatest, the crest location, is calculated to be 588.075 nm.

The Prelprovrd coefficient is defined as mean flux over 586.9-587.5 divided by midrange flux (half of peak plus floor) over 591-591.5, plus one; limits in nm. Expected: 1.986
